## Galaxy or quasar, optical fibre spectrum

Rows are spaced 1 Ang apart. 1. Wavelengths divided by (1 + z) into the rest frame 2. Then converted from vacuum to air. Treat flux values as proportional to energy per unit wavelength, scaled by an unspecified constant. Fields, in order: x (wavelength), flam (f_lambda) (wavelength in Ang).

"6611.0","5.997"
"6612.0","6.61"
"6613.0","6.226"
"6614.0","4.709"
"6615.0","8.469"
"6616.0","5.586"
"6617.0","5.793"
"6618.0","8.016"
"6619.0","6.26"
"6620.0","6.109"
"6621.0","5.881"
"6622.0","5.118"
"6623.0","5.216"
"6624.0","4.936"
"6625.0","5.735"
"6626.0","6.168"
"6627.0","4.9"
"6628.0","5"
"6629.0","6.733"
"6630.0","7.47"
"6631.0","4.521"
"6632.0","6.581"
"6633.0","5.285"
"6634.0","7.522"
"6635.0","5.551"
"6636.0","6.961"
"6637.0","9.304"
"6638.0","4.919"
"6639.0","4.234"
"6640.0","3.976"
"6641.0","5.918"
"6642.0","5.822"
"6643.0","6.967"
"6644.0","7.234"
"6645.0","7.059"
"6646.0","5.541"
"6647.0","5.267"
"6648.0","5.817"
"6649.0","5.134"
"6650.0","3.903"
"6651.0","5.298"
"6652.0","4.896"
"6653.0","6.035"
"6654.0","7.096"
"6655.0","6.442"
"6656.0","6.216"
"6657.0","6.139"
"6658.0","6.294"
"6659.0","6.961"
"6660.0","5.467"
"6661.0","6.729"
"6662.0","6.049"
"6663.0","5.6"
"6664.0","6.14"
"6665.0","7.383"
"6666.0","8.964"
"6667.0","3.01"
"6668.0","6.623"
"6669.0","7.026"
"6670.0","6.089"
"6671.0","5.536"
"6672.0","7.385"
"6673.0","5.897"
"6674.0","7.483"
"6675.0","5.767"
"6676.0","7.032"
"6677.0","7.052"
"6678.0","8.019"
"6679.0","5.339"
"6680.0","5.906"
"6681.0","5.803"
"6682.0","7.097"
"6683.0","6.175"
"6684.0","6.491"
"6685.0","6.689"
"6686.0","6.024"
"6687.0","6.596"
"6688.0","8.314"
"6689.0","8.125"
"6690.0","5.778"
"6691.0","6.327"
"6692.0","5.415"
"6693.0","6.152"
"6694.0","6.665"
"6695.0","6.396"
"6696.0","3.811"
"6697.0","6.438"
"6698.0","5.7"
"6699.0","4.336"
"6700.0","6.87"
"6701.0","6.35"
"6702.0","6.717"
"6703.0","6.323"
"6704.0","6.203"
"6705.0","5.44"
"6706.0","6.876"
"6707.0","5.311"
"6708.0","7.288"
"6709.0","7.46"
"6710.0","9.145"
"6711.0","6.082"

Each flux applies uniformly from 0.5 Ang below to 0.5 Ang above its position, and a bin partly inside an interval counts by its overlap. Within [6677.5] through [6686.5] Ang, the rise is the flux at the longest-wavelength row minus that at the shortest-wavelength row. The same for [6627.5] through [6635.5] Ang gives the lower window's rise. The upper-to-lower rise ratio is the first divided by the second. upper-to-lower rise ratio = -4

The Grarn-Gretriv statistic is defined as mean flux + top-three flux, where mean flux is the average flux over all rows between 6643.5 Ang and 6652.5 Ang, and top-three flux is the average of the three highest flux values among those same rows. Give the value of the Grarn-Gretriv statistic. 12.3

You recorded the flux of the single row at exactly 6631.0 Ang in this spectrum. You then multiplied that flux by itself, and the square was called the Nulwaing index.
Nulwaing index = 20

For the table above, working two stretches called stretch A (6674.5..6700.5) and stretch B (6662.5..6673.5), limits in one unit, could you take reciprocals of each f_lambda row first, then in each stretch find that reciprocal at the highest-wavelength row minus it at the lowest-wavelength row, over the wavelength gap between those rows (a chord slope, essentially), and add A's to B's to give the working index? -0.0020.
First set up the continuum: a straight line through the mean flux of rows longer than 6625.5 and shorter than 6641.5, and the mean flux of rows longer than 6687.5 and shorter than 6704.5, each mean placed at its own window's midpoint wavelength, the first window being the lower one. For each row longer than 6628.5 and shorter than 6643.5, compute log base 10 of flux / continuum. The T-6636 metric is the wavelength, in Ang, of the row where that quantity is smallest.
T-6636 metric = 6640.0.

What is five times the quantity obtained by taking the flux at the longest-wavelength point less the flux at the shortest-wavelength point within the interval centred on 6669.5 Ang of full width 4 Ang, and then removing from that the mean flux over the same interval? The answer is -37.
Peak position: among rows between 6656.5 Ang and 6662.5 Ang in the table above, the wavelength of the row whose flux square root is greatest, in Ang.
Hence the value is 6659.0 Ang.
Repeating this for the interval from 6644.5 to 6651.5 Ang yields 6645.0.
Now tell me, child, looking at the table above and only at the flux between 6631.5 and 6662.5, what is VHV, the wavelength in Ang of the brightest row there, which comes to 6637.0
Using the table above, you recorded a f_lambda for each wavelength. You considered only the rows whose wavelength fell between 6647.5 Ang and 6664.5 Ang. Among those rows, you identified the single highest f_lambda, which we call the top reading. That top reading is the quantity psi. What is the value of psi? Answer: 7.096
